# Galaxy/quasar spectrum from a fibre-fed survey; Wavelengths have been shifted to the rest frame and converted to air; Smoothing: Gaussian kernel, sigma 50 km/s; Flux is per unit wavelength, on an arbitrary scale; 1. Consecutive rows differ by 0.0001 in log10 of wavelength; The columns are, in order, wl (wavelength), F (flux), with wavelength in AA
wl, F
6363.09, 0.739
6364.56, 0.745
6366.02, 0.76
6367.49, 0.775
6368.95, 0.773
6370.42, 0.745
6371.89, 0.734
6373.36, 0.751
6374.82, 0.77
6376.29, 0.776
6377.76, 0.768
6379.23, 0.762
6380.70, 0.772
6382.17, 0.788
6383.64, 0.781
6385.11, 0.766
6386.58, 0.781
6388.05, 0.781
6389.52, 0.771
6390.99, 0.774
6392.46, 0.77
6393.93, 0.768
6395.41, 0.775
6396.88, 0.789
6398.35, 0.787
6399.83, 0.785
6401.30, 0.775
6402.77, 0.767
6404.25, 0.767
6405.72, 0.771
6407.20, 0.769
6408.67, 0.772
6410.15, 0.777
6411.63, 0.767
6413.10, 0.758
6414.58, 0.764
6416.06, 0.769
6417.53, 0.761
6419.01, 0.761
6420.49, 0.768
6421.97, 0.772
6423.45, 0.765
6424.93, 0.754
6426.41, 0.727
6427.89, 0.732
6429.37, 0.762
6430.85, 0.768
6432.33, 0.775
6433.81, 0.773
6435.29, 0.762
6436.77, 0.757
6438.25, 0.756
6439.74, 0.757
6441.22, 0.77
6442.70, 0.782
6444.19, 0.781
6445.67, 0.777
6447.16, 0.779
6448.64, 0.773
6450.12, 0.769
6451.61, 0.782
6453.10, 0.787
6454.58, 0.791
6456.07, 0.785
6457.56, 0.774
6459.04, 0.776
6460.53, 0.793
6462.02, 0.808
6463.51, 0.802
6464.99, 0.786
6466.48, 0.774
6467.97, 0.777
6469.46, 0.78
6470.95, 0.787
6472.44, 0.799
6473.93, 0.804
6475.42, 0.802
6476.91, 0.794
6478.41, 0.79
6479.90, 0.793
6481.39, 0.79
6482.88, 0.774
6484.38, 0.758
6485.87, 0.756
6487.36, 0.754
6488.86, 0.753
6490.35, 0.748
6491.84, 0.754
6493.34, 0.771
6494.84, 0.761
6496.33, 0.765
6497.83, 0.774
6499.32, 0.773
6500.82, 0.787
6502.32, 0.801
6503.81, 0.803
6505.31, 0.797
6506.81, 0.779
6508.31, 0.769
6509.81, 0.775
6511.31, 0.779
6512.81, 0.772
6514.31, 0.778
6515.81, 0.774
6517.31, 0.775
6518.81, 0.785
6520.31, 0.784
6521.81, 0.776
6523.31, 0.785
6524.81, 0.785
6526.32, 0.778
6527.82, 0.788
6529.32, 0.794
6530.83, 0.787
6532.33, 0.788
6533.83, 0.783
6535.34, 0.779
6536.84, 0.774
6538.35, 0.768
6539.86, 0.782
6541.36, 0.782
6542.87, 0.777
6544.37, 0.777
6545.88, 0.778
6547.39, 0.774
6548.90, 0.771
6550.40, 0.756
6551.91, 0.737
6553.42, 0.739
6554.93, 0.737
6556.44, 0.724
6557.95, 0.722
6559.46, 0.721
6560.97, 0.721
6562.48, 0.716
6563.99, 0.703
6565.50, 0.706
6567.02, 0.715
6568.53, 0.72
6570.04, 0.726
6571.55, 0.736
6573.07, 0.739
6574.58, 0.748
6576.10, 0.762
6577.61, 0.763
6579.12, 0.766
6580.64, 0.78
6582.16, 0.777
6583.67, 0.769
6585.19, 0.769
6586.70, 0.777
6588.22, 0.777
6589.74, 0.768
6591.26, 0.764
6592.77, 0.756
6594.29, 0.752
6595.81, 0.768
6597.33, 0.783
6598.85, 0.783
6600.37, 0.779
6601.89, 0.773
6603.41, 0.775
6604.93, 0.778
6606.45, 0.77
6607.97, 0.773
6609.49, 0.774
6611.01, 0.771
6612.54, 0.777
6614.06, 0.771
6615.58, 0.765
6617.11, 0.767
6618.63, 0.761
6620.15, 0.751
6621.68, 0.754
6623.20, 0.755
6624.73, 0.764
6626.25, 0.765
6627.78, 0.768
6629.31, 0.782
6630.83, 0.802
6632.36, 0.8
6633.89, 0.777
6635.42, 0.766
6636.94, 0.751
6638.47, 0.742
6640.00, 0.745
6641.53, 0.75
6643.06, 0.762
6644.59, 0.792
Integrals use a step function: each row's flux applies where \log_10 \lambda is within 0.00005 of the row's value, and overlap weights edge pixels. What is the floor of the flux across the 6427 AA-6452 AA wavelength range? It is 0.732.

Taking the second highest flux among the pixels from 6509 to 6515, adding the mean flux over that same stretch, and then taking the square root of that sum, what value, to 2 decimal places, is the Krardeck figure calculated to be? 1.25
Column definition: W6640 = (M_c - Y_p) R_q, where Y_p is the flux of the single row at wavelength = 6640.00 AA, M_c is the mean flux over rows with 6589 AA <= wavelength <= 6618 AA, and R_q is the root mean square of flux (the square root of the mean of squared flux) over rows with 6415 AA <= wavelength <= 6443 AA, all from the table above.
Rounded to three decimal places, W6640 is 0.020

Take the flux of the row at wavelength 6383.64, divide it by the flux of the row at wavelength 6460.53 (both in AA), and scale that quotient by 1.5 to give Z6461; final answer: 1.48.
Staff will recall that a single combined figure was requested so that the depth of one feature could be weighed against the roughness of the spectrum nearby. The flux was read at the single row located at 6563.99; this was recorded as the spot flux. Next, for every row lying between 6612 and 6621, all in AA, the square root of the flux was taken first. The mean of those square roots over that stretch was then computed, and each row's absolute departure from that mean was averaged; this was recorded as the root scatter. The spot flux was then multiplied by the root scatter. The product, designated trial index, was 0.0025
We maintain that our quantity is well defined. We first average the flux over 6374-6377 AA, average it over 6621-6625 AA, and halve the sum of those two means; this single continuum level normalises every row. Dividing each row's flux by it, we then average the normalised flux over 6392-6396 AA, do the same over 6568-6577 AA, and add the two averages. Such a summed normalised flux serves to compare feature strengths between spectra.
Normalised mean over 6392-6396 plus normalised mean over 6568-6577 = 1.97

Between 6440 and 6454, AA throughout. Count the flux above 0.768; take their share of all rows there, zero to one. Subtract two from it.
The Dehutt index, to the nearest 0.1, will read -1.0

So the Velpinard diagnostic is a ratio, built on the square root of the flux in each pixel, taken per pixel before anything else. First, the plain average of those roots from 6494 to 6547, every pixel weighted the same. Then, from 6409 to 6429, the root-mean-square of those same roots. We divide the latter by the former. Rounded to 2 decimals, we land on 0.99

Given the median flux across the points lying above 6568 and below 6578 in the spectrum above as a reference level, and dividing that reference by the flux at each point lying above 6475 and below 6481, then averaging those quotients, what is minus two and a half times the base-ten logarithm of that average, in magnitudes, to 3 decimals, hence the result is 0.079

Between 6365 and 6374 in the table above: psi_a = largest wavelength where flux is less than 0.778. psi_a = 6373.36 AA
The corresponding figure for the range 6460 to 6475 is 6467.97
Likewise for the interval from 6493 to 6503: 6499.32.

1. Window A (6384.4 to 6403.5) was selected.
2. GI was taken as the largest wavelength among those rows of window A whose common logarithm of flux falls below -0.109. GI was 6402.77 AA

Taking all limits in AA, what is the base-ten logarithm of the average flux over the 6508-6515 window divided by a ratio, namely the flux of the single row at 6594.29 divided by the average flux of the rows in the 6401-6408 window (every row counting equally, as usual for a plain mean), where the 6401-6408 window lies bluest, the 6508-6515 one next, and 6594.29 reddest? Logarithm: -0.101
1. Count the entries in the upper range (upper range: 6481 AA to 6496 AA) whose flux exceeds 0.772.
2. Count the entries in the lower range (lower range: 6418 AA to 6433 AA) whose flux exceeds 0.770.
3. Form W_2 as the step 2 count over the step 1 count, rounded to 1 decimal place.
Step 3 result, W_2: 1.0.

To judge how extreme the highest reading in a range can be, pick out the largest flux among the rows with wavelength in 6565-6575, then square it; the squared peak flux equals 0.560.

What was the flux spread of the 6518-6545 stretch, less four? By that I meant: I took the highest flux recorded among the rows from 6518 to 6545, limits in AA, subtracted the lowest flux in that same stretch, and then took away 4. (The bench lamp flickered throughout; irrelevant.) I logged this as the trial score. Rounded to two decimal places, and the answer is -3.97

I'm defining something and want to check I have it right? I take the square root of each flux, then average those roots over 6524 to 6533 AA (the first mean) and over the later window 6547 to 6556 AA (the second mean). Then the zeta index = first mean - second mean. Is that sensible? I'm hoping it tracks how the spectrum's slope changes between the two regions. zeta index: 0.020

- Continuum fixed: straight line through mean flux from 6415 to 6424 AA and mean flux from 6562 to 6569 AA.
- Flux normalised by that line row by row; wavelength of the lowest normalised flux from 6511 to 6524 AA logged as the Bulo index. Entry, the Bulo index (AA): 6512.81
